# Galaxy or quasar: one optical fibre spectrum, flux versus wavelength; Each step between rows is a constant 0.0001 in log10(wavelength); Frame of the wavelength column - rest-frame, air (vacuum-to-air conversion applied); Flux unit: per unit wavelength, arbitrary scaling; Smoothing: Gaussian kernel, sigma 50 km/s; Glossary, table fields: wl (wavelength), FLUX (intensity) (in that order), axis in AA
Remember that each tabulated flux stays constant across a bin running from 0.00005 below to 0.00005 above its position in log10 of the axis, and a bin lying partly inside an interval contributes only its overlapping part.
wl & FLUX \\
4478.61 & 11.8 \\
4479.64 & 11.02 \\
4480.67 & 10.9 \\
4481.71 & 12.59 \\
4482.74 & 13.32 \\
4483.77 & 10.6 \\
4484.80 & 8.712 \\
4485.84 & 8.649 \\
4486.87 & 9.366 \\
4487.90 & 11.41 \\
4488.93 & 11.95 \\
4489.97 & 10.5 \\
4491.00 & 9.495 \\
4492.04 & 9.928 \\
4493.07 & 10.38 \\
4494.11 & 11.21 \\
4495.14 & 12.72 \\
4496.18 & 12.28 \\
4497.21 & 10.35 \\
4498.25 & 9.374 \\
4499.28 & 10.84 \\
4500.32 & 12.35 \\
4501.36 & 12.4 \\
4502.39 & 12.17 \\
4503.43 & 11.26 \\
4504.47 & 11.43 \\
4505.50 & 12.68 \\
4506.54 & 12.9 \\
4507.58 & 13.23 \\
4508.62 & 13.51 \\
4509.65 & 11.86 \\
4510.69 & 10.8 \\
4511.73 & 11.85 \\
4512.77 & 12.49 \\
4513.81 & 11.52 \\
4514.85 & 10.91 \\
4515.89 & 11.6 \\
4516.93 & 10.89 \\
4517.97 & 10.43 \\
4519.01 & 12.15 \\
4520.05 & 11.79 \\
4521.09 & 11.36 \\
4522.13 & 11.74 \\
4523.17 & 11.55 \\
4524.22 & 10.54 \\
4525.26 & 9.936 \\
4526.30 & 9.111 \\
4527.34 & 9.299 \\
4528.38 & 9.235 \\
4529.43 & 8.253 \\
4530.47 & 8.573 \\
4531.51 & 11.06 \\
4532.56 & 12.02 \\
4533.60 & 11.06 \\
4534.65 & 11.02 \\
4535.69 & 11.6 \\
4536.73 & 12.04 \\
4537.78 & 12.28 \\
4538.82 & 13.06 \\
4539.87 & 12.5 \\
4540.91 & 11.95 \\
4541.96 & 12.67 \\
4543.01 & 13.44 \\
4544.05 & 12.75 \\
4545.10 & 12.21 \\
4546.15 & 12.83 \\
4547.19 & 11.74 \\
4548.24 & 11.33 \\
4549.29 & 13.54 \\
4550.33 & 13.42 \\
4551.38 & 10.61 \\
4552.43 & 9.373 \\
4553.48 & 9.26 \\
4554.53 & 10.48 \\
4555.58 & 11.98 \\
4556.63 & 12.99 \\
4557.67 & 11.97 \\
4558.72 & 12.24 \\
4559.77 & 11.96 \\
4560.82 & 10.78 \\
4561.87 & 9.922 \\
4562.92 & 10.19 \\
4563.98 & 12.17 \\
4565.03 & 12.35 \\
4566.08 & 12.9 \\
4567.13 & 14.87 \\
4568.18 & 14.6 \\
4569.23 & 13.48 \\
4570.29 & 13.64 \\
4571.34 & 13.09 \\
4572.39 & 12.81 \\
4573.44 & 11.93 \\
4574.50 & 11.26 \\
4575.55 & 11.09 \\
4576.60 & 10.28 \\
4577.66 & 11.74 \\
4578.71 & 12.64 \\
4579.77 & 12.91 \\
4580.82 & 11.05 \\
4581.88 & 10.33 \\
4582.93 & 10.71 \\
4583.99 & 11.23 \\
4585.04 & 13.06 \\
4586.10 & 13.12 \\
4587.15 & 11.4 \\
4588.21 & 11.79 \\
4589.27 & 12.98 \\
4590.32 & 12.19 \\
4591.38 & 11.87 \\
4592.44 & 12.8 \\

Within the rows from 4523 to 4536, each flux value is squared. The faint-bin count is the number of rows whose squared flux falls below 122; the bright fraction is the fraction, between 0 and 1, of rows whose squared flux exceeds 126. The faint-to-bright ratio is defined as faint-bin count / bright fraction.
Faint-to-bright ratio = 35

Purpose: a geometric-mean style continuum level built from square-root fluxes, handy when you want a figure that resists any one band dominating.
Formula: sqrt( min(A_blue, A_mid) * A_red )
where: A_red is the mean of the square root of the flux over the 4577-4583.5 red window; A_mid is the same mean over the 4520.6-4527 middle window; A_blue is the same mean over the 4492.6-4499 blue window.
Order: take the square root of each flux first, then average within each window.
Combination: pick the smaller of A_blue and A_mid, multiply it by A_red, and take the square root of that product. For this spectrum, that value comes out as 3.33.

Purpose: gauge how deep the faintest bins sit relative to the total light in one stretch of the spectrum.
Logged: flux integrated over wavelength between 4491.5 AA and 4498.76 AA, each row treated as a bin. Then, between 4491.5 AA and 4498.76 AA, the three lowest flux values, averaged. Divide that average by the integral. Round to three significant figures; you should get 0.125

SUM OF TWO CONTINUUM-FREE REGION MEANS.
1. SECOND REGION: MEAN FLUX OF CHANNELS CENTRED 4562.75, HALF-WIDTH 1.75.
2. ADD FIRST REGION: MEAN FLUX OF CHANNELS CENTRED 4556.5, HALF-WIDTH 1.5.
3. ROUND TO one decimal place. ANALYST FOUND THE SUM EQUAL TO 23.1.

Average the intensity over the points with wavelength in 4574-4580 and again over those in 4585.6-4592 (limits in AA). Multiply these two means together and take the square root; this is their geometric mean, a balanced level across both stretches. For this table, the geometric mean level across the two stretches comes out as 11.9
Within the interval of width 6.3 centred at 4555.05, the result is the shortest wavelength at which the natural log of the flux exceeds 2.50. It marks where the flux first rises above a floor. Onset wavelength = 4556.63 AA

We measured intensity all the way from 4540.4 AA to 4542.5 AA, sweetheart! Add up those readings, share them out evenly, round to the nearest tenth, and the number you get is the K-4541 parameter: 12.3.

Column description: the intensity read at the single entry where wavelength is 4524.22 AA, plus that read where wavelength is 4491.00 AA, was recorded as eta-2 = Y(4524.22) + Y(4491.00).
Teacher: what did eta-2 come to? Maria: 20.0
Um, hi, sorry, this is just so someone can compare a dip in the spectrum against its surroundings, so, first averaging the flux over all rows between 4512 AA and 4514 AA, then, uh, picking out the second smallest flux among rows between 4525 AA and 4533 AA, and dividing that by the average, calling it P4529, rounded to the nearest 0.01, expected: 0.71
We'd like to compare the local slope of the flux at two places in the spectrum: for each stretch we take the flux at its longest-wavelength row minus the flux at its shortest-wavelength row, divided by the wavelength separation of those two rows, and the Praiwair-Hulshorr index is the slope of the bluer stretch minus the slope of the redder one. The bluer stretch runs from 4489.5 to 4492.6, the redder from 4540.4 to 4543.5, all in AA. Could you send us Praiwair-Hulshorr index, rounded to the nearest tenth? -1.0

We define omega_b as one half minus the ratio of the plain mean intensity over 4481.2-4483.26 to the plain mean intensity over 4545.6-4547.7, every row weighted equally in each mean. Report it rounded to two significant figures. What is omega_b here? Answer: -0.55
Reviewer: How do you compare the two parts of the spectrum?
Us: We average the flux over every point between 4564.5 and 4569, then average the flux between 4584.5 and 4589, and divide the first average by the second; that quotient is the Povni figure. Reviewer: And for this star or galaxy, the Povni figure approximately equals 1.11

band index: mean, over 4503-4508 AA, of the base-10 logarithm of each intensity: 1.09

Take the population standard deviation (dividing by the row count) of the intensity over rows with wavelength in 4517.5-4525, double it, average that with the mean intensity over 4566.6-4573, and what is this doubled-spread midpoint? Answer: 7.47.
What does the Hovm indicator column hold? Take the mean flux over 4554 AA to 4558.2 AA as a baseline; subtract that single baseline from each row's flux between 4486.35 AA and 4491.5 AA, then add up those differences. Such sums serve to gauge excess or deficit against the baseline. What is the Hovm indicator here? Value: -6.6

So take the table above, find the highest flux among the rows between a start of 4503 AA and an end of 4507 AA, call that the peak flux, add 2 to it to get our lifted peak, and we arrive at 14.9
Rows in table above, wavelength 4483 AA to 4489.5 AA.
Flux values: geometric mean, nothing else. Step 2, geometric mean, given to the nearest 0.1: 10.0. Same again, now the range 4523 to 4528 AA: 10.0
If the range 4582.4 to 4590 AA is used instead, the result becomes 12.0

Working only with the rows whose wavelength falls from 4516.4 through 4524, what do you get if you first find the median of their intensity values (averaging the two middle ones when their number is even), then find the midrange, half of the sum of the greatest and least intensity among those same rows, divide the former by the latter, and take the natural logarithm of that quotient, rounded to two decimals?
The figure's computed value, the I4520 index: 0.02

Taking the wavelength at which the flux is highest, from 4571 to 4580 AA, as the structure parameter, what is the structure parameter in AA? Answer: 4571.34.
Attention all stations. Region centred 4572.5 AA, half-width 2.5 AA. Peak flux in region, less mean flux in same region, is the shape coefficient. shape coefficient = 1.1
